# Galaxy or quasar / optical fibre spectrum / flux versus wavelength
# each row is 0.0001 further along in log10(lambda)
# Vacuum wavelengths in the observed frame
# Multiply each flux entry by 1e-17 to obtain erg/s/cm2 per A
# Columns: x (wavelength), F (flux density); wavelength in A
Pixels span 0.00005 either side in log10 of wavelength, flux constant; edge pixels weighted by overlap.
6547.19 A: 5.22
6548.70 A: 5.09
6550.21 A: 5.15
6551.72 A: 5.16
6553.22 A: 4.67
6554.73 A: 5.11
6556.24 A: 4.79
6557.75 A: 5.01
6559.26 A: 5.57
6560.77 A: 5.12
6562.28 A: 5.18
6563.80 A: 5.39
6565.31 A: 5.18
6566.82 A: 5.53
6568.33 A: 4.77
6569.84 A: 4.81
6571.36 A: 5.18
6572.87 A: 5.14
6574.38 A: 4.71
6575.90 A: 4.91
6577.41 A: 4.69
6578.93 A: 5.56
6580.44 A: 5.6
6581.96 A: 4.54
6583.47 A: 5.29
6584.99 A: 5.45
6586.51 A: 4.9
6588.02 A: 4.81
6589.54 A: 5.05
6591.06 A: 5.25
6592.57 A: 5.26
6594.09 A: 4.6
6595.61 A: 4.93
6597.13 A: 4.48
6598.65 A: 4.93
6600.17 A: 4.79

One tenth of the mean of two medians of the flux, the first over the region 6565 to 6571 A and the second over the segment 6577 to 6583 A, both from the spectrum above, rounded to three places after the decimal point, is 0.506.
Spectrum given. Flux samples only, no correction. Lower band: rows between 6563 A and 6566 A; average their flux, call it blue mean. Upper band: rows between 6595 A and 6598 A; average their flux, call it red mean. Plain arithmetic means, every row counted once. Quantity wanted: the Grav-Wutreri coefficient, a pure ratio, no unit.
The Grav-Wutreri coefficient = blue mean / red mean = 1.12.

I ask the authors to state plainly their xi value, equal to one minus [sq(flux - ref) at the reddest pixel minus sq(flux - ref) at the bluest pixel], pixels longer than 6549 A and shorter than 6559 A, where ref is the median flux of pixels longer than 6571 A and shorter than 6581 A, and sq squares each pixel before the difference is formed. 0.98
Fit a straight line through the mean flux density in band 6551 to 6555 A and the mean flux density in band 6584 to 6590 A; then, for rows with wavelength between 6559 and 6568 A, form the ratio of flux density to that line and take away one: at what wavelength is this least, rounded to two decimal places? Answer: 6560.77 A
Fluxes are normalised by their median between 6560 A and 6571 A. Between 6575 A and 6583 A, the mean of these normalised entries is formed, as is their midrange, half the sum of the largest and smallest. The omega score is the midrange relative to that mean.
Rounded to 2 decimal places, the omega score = 1.00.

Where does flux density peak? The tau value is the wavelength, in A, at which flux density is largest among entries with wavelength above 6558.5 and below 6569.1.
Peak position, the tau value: 6559.26 A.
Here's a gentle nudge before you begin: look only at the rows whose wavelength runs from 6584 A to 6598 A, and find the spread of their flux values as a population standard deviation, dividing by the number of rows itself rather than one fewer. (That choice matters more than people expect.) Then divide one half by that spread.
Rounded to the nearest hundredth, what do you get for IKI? 1.67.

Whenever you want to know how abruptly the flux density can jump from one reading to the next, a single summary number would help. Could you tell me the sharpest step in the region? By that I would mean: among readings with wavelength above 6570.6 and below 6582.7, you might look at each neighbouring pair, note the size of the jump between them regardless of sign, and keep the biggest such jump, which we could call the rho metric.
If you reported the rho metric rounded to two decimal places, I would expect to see 1.06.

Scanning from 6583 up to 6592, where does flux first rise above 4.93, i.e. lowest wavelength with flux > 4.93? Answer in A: 6583.47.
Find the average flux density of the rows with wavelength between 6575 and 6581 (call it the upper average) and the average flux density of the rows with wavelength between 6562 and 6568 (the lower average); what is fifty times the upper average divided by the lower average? 48.8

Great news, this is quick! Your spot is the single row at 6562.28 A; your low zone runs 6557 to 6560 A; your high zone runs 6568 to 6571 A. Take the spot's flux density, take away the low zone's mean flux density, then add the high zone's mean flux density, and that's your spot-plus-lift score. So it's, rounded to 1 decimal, 4.7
